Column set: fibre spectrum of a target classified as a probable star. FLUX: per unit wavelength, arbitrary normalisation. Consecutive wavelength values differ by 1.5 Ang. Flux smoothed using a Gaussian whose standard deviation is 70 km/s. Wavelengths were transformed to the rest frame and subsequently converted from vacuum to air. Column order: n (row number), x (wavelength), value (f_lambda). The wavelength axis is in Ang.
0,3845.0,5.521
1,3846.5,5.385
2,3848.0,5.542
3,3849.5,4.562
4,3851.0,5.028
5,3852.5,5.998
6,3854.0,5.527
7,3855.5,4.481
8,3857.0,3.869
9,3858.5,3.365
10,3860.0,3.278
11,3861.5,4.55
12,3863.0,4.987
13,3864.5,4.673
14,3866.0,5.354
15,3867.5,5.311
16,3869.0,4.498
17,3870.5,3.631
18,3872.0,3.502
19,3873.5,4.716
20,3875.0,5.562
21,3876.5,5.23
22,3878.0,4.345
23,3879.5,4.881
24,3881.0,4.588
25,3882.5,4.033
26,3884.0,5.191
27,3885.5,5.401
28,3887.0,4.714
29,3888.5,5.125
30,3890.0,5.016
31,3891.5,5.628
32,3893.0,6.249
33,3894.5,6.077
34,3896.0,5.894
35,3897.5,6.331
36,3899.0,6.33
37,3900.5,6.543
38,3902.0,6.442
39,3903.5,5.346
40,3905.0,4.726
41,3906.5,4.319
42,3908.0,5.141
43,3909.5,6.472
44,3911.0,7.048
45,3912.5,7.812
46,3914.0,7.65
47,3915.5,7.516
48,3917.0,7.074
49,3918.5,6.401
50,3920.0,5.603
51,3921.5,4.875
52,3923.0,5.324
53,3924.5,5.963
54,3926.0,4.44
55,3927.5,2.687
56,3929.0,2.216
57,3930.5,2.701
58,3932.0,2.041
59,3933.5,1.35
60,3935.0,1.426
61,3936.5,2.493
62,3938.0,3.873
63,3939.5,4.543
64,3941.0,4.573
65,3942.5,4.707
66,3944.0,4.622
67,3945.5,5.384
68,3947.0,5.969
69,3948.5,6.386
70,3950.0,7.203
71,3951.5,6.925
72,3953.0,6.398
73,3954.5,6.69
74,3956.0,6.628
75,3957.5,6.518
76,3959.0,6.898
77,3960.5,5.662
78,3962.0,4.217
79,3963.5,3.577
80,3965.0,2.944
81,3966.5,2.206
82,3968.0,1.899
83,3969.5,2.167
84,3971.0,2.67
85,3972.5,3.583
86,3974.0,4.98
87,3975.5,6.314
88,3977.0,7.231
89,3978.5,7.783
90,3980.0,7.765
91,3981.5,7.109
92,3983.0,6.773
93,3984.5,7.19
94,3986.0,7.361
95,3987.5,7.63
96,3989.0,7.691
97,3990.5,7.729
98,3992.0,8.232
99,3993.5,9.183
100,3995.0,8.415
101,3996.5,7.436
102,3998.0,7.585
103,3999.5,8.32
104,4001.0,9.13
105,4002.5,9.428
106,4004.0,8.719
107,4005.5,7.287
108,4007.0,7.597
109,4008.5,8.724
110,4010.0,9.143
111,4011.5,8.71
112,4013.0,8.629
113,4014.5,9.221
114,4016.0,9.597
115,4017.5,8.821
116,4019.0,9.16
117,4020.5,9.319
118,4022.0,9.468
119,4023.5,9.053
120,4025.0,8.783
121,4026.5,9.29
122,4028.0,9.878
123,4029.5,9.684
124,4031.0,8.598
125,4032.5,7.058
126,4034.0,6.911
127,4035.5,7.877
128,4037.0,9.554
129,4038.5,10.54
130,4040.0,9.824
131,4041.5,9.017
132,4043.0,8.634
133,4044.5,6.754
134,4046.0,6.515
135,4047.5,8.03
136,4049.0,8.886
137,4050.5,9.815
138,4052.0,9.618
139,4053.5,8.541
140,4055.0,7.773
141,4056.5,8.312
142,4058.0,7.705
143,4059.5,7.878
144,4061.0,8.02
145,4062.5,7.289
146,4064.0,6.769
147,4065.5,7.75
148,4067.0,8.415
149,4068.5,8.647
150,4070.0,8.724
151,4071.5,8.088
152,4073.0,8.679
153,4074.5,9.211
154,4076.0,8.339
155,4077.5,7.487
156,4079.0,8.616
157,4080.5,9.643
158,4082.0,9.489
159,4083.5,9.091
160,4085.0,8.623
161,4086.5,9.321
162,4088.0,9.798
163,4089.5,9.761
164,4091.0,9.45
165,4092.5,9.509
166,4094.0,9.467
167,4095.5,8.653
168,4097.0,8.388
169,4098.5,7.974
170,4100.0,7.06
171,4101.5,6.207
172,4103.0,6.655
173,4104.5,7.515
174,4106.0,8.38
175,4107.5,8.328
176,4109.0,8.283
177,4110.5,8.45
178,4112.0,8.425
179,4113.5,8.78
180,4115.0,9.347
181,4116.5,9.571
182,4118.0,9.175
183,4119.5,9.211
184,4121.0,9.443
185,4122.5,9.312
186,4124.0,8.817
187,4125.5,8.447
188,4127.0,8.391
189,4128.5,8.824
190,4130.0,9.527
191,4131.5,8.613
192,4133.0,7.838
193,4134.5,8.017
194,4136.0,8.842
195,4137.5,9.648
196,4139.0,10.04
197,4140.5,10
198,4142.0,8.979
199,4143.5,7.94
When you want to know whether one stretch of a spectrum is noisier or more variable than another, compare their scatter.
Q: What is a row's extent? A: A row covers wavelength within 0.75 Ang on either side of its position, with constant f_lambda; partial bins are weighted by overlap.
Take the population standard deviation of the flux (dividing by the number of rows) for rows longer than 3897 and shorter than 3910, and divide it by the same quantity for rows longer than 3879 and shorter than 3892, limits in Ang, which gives 1.82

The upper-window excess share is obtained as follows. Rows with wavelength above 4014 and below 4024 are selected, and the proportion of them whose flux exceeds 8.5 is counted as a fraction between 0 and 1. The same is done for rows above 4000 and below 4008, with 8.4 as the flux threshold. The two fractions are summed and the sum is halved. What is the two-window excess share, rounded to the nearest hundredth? 0.80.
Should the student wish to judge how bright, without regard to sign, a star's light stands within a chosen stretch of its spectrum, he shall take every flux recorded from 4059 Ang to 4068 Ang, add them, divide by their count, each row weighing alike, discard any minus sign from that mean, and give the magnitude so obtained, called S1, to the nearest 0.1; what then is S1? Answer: 7.7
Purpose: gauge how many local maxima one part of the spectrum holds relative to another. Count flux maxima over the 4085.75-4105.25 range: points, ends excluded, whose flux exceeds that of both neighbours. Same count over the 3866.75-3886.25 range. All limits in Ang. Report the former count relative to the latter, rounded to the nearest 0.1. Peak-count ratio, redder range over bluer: 1.0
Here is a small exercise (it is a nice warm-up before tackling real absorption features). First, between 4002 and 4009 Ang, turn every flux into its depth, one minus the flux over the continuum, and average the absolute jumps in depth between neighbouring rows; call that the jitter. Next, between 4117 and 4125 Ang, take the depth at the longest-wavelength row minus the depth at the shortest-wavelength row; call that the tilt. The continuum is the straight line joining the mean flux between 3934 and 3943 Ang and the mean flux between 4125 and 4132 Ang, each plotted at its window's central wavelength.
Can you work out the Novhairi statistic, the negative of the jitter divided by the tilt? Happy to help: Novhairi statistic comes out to -2.7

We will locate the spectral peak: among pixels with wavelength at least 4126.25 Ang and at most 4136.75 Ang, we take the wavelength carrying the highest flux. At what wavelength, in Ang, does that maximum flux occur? 4130.0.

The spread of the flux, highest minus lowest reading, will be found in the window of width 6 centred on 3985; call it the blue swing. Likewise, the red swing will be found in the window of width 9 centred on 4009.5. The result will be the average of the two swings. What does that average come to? 1.36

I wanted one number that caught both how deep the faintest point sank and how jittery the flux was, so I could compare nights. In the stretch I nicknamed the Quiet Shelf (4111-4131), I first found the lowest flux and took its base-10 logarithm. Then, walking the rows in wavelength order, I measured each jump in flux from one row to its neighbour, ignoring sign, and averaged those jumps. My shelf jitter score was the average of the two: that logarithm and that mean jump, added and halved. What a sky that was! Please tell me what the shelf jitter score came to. 0.63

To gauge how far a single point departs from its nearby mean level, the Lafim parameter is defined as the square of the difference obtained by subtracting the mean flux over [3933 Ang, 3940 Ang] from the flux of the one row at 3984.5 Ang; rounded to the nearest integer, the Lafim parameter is 20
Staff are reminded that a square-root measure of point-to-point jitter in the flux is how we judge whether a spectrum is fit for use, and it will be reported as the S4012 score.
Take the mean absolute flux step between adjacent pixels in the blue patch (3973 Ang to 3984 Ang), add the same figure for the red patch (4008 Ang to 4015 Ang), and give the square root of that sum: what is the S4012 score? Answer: 1.01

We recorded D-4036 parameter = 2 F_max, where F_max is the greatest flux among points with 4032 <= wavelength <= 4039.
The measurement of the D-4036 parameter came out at 21.1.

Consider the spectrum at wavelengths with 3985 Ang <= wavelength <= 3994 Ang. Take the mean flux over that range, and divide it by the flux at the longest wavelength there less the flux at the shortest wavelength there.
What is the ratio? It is 4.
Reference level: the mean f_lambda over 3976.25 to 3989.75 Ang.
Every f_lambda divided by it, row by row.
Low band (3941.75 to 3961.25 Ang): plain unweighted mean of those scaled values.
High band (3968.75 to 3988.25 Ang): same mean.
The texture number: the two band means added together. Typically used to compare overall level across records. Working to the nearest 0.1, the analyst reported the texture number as 1.6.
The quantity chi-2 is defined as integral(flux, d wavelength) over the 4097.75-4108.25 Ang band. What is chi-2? 78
